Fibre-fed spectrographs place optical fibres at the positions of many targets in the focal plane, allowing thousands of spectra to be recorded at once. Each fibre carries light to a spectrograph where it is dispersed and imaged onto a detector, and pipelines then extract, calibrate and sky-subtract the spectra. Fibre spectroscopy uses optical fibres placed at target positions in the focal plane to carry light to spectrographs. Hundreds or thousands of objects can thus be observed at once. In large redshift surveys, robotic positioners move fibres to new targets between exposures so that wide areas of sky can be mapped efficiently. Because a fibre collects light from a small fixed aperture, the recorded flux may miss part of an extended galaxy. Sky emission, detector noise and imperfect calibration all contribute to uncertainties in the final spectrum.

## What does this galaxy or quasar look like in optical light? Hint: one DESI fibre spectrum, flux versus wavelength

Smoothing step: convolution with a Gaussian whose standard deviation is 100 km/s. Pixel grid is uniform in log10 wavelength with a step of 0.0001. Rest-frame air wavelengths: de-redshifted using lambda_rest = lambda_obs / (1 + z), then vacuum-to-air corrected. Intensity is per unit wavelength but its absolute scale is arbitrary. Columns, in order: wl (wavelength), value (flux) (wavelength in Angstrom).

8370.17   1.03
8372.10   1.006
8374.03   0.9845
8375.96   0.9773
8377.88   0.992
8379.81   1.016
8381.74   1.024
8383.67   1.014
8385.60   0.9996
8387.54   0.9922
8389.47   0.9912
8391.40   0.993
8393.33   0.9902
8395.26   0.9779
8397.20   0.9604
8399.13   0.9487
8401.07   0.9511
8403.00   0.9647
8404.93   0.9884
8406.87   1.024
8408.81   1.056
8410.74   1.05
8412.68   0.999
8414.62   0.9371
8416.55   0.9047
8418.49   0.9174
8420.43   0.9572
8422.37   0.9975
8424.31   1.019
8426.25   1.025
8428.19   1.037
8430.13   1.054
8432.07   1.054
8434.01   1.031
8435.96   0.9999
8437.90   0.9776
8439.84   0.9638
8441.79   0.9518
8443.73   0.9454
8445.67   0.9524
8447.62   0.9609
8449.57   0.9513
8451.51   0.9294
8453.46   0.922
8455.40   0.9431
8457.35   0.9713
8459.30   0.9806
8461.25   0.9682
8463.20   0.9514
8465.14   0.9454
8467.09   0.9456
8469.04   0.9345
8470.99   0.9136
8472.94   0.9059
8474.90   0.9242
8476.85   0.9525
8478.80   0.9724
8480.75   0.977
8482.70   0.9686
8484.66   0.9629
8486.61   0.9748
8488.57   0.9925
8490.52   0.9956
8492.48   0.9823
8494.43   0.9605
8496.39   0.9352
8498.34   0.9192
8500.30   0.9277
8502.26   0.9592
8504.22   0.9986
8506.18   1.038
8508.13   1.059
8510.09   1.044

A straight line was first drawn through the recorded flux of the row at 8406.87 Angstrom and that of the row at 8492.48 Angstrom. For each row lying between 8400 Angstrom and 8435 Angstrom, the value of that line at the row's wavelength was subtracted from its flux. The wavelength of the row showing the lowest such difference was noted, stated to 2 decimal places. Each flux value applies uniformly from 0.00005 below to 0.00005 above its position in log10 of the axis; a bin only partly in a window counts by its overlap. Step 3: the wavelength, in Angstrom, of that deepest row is 8416.55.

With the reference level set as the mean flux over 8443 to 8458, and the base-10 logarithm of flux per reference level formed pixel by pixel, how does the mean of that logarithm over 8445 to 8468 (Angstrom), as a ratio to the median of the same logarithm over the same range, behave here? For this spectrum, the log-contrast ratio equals 1.07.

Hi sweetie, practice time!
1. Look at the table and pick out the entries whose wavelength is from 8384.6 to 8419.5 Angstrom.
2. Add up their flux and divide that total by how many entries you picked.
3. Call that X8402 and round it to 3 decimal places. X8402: 0.980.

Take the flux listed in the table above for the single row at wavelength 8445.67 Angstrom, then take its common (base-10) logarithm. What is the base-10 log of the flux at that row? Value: -0.021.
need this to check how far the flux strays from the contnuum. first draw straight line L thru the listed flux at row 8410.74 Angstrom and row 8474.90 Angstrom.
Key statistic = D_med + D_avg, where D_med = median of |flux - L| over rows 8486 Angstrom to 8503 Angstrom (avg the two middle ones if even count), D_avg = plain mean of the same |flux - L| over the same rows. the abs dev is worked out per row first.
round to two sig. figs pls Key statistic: 0.15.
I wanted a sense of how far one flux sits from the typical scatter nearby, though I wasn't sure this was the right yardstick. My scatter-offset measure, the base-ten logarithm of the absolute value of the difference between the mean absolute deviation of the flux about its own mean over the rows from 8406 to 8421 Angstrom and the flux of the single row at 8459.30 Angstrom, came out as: -0.032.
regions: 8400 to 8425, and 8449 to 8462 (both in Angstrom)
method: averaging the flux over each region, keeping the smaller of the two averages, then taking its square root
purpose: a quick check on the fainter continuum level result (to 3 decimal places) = 0.976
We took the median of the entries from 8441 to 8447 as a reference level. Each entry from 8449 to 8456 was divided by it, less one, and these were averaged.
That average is -0.02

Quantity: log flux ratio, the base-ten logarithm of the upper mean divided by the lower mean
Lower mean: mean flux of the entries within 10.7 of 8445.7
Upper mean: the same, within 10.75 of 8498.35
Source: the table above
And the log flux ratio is 0.011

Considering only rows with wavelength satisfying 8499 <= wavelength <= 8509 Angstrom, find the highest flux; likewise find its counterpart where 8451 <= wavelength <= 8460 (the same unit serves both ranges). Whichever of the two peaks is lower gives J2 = 0.981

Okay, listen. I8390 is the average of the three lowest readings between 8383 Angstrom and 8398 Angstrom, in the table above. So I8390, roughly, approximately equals 0.976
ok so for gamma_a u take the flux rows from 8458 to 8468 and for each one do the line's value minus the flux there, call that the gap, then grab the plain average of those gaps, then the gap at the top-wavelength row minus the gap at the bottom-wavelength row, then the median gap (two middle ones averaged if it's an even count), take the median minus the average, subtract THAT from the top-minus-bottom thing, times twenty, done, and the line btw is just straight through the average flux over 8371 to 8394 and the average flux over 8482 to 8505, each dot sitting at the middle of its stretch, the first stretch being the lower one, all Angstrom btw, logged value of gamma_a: 0.5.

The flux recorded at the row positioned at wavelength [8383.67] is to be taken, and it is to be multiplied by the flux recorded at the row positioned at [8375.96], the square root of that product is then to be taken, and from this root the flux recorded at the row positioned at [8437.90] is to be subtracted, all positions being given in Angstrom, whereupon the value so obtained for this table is 0.018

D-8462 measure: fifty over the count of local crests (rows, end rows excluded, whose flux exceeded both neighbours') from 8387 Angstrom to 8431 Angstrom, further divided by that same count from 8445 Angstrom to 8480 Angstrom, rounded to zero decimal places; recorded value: 8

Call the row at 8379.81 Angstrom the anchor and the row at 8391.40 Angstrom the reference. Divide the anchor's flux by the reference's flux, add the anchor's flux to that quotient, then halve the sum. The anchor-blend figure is 1.02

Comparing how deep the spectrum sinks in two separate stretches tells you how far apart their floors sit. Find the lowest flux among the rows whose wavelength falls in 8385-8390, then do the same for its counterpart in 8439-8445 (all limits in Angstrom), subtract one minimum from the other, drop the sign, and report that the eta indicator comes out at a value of 0.046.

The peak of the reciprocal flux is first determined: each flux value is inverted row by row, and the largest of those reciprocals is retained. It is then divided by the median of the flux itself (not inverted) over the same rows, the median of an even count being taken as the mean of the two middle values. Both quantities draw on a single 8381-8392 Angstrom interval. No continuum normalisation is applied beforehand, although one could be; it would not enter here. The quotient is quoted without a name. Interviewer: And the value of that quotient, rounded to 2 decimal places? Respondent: 1.01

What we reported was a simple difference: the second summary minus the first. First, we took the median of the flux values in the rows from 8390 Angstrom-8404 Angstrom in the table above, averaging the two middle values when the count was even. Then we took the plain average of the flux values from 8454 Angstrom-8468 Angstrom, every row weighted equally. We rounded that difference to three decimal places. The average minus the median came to -0.007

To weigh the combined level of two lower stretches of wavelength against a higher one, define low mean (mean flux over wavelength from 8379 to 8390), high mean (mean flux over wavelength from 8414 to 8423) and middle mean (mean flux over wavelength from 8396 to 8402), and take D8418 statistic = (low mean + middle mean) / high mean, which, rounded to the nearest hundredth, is 2.08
